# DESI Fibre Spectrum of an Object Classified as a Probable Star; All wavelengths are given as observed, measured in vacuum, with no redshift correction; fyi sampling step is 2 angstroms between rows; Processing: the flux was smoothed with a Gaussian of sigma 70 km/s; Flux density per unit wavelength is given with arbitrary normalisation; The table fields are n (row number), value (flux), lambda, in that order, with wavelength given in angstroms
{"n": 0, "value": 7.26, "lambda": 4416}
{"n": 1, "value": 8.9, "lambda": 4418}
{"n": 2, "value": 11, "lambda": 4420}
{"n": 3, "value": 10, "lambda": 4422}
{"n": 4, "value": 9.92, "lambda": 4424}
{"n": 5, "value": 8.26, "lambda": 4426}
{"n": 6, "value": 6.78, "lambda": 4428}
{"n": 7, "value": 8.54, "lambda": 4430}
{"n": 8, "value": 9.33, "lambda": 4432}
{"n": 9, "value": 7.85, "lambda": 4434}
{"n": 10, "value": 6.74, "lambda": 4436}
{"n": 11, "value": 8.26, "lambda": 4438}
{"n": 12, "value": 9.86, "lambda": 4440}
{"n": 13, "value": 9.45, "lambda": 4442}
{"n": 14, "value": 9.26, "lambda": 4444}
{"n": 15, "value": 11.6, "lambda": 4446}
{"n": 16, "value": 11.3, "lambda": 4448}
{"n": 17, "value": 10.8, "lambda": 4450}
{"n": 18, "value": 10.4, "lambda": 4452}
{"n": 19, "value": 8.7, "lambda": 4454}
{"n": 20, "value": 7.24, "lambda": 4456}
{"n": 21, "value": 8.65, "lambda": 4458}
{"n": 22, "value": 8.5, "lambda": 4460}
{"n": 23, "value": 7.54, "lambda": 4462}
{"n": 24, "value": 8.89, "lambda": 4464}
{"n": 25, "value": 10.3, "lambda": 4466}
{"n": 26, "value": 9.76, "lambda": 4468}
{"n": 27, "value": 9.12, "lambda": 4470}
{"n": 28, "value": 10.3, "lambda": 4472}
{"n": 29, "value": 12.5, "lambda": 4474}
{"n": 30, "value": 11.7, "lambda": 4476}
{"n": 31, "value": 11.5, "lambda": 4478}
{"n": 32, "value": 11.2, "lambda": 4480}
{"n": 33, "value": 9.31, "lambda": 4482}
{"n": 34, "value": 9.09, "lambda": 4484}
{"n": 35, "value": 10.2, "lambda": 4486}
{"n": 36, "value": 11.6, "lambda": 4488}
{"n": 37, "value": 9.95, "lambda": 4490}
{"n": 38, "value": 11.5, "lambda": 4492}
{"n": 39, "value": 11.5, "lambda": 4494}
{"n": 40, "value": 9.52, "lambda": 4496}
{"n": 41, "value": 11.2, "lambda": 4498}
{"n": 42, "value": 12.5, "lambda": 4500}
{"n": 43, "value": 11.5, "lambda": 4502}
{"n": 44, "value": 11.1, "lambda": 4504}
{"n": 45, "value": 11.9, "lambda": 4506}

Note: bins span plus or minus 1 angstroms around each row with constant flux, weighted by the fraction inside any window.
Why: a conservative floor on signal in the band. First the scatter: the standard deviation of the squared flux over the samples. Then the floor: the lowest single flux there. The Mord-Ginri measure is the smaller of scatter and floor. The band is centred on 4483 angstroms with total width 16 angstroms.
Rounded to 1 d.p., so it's 9.1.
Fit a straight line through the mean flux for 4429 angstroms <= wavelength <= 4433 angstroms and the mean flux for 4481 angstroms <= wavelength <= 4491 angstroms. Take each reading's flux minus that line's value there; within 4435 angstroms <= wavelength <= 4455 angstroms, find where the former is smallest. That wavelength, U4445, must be 4436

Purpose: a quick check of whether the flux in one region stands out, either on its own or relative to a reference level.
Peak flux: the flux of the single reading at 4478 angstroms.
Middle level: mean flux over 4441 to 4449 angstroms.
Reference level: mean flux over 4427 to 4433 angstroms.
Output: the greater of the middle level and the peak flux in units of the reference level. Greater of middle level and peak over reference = 10.4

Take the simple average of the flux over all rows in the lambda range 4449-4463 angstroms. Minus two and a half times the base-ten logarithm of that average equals -2.37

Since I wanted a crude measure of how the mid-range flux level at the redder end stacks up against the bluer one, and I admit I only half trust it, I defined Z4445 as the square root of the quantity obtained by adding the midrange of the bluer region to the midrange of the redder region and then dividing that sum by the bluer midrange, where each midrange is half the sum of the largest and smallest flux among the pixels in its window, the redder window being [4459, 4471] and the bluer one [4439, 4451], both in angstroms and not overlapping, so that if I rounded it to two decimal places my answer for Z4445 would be 1.36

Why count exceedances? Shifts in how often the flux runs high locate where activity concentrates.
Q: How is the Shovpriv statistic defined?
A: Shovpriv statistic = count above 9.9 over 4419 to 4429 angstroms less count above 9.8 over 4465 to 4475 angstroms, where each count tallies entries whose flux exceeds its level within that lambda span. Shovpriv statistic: 0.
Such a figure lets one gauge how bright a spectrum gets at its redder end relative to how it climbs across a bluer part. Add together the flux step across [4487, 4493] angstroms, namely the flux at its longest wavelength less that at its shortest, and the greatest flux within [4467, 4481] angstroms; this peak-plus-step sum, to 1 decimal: 12.4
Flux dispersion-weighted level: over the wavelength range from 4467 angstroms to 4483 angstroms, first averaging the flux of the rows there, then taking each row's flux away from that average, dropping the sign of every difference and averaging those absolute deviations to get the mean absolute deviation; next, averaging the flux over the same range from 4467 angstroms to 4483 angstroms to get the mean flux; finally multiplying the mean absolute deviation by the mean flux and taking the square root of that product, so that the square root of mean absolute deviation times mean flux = 3.35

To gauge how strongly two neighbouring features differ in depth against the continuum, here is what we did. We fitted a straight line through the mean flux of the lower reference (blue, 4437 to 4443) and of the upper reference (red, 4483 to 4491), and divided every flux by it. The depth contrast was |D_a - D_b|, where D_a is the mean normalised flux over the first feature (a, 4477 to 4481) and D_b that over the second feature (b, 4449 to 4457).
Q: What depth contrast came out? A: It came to 0.15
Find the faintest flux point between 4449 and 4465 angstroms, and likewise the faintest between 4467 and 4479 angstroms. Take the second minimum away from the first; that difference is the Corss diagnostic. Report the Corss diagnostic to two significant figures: -1.9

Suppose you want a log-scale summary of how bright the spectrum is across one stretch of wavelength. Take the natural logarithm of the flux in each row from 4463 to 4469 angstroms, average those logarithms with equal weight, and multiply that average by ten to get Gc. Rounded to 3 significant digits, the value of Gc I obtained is 22.7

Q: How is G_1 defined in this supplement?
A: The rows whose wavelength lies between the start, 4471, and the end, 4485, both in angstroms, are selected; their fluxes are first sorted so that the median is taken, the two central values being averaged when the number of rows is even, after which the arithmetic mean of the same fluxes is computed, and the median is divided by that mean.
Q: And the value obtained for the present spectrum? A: 1.037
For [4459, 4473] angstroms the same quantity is 0.991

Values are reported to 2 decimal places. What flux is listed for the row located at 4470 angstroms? 9.12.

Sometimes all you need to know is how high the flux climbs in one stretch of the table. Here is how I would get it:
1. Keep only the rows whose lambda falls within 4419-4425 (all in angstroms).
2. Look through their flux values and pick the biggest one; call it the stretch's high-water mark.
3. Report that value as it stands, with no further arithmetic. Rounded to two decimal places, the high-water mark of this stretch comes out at 11.00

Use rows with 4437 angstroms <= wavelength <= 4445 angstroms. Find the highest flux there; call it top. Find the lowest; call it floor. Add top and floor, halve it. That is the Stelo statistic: 9.1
